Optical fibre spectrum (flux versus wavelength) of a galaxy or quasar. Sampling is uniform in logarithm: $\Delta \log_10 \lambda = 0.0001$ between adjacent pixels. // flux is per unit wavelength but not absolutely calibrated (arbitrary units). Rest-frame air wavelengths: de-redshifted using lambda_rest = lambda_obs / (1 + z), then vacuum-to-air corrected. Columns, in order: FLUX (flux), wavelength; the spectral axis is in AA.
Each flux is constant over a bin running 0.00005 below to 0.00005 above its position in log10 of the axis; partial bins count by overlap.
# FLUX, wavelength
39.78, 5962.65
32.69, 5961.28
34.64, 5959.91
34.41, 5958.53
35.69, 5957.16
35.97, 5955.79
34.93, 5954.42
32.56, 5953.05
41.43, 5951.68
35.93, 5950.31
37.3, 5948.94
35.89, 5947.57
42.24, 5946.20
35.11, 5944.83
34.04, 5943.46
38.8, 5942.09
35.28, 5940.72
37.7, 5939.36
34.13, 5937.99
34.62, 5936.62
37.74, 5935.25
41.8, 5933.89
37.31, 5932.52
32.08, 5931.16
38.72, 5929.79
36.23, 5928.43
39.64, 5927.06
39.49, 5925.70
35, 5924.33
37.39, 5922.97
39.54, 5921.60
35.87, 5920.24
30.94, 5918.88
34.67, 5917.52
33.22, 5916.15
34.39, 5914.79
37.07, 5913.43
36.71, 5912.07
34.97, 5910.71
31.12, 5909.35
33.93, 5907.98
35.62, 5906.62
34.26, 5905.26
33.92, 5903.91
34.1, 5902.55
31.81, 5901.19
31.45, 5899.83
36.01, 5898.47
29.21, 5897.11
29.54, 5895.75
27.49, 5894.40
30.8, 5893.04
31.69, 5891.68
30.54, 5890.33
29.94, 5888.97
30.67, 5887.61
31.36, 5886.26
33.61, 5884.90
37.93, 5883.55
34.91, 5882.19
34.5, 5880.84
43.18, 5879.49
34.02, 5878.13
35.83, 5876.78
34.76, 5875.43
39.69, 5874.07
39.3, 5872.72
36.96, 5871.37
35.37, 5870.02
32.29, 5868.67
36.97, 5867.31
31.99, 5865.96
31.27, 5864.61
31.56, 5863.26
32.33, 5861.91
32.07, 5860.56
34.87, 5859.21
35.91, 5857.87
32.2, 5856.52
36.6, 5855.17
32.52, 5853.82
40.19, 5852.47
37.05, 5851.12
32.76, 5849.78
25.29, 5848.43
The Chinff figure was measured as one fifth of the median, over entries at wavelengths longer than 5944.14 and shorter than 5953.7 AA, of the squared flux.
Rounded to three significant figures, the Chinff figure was 258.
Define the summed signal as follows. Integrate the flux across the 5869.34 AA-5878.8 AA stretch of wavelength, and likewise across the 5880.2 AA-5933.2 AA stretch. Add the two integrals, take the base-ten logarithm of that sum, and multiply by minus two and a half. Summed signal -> -8.33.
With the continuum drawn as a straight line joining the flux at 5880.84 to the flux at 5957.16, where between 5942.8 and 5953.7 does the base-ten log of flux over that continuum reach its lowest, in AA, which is 5953.05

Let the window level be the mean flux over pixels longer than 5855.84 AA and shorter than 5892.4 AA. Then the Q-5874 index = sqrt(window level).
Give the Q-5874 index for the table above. 5.86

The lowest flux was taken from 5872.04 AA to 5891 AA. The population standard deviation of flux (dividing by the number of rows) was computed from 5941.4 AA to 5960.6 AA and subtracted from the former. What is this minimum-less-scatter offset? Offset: 27.3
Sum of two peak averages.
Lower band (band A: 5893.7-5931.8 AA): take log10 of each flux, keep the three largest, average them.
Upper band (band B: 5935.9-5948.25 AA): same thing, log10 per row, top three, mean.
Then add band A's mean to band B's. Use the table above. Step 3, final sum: 3.19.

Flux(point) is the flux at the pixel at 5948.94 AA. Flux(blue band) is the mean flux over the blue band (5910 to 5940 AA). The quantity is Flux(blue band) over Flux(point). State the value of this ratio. 0.974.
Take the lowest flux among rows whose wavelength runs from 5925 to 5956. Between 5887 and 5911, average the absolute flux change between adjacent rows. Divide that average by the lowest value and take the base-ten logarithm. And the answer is -1.21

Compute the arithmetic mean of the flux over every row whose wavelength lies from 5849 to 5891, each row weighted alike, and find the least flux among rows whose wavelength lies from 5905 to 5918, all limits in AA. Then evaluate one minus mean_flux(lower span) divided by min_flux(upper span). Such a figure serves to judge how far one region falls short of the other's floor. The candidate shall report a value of -0.11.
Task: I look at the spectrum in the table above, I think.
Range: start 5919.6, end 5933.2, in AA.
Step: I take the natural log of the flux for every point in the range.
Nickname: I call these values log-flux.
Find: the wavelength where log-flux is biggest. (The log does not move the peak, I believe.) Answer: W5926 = 5927.06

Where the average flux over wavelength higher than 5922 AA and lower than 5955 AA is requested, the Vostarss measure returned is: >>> 36.9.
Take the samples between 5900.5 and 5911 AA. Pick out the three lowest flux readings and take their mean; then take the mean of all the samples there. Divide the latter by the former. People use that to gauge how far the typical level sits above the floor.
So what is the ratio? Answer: 1.04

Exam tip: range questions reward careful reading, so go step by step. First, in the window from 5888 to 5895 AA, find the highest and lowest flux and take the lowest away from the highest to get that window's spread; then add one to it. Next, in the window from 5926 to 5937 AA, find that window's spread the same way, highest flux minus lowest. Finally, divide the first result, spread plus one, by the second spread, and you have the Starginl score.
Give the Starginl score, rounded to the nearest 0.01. 0.53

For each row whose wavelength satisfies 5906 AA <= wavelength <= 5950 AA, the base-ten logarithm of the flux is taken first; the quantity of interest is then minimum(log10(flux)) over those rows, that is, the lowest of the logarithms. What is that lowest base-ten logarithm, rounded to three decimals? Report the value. 1.491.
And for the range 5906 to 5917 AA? 1.493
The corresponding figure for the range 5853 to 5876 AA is 1.495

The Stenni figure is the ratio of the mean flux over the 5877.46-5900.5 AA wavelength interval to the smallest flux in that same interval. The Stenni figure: 1.19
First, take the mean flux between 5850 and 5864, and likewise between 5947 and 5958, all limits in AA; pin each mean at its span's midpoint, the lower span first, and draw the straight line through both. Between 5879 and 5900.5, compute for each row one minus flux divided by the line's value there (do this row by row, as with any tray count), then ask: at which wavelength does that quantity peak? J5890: 5894.40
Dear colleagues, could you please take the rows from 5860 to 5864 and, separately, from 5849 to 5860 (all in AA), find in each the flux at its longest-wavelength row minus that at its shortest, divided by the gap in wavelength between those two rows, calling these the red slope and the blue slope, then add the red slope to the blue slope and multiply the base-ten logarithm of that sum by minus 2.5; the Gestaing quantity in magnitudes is 3.6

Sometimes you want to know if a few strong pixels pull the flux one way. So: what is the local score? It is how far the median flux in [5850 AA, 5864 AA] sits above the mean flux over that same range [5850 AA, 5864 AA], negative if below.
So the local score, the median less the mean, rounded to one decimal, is -0.8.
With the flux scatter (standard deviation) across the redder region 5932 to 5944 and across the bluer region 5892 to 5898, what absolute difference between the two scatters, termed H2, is 1.2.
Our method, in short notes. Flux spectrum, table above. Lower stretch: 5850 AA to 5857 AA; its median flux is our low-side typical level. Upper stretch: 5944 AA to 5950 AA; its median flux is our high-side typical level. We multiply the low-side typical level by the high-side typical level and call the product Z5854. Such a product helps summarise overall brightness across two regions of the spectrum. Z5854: 1339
